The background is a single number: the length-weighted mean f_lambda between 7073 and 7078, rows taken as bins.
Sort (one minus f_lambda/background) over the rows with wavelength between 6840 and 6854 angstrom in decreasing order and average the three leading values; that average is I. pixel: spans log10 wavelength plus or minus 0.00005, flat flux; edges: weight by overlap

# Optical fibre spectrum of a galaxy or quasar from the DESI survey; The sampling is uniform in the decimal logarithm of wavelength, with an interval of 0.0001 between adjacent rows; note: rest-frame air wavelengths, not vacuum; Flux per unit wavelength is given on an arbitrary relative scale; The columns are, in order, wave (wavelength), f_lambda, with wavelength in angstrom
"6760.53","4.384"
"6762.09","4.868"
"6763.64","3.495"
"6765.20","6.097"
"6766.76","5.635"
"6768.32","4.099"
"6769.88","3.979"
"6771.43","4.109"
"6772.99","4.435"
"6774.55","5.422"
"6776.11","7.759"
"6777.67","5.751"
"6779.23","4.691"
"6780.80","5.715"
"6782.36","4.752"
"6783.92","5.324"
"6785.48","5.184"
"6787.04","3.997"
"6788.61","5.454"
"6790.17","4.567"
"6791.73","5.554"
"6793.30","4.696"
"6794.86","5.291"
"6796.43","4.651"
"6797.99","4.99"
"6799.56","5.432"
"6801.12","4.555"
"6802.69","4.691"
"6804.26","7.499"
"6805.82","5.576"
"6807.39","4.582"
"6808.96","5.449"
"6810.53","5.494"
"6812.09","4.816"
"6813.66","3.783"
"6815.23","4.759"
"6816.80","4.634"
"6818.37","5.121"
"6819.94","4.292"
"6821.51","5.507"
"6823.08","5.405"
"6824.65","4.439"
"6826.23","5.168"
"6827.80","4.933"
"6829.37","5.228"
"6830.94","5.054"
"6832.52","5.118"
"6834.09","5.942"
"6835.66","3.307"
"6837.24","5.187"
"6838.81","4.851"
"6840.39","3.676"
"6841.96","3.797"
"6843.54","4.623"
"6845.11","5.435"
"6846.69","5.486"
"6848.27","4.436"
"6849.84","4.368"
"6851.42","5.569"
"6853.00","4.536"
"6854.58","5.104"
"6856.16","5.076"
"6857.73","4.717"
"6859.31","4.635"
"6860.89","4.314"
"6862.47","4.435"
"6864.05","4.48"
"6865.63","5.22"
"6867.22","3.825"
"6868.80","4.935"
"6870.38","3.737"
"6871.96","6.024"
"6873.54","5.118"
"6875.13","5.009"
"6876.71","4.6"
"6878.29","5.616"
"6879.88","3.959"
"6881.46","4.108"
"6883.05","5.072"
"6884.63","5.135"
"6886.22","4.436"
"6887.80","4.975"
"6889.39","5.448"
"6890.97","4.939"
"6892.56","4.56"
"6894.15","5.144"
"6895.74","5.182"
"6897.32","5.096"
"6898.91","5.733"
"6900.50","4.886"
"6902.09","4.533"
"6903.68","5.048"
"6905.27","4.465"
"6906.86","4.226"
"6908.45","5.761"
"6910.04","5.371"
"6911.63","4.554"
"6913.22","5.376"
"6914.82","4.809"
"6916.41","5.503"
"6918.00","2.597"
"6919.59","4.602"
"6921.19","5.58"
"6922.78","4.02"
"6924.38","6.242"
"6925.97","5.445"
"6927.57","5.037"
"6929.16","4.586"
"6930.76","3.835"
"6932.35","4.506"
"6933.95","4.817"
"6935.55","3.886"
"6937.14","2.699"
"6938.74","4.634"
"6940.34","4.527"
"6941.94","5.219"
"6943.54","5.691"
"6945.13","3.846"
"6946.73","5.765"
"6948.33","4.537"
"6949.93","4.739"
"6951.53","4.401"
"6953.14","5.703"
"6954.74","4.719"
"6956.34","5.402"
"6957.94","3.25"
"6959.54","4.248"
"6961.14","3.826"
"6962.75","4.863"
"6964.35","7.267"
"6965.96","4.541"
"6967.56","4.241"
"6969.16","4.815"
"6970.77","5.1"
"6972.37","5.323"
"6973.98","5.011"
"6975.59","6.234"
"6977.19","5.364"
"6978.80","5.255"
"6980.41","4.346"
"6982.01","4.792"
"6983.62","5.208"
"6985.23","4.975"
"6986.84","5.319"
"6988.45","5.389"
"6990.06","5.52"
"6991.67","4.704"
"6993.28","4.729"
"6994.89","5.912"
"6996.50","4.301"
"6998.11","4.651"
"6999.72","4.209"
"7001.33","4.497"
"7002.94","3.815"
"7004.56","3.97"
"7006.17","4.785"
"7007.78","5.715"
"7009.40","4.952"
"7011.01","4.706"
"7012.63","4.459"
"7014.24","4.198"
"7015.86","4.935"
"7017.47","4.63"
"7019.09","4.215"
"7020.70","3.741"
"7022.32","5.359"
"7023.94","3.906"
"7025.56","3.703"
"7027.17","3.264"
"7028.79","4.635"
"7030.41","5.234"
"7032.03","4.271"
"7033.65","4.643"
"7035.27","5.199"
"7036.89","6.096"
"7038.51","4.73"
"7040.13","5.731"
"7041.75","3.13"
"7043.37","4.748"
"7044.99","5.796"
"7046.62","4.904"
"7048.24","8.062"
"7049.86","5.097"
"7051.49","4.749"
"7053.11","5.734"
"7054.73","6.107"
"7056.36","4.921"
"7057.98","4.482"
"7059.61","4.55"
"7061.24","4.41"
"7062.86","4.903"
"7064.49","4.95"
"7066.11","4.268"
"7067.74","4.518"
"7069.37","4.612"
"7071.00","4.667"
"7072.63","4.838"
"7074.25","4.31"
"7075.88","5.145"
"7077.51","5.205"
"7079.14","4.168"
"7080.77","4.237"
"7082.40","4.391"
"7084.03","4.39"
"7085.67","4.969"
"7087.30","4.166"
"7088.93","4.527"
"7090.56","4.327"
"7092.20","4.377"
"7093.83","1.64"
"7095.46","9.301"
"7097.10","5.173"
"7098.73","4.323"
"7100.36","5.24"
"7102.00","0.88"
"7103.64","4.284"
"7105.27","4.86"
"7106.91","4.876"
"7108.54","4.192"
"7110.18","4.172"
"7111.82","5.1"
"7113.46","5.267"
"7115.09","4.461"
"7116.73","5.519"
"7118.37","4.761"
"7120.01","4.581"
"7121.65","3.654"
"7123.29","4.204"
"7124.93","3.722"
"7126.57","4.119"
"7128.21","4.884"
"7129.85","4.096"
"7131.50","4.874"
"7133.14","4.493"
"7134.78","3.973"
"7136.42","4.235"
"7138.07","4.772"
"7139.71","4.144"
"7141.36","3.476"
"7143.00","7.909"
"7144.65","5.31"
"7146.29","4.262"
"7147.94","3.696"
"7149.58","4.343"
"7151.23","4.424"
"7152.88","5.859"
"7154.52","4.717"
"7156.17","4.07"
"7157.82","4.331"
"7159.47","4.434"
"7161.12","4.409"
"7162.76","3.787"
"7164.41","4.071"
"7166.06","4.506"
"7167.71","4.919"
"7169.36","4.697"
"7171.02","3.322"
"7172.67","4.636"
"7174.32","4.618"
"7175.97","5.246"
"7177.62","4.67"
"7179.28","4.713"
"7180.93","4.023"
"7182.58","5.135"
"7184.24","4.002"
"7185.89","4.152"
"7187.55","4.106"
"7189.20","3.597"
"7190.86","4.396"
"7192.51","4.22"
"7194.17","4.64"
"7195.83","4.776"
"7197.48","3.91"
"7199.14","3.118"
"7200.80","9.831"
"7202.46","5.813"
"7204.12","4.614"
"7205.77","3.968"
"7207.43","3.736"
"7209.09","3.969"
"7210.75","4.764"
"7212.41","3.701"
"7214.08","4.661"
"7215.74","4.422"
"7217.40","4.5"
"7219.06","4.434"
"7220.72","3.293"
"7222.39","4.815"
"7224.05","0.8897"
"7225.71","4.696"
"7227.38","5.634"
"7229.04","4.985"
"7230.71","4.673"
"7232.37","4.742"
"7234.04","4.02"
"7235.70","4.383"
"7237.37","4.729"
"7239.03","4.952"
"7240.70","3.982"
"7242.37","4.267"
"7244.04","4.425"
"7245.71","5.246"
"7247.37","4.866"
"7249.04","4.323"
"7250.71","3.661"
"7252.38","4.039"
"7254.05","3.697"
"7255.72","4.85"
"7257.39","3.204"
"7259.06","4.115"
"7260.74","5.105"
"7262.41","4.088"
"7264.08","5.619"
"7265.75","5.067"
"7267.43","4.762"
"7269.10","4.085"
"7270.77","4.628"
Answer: 0.189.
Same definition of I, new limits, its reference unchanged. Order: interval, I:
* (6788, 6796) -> 0.004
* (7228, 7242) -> 0.152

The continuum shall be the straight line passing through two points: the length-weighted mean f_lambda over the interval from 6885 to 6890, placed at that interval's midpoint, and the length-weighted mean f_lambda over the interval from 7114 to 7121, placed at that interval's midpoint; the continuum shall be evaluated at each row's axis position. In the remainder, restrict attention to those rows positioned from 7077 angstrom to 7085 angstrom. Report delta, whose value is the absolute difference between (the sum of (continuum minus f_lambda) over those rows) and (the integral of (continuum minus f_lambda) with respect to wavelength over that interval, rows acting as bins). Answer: 1.24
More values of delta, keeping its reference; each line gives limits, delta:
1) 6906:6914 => 0.32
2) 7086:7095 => 1.60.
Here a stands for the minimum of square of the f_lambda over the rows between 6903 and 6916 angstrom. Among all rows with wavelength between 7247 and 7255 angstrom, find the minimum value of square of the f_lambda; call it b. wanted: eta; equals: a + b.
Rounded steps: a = 18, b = 13.4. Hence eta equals 31.3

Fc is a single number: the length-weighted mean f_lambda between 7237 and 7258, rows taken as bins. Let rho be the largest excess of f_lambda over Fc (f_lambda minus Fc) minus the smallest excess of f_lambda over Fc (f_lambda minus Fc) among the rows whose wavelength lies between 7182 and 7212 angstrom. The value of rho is 6.7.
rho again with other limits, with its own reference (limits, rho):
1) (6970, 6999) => 1.9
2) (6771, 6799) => 3.8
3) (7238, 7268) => 2.4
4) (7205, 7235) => 4.7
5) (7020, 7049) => 4.9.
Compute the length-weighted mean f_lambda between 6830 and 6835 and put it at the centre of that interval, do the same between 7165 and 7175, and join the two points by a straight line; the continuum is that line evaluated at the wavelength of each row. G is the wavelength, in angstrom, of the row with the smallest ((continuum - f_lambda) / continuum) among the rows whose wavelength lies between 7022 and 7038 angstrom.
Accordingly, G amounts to 7036.89 angstrom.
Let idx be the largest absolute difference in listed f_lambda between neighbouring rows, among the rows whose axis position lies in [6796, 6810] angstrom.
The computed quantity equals 2.8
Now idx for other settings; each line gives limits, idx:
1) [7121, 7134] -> 0.8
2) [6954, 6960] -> 2.2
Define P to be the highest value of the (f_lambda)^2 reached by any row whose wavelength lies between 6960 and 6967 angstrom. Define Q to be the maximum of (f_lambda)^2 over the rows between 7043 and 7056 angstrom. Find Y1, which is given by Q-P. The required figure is 12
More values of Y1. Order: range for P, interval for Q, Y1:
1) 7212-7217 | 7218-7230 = 10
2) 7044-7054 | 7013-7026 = -36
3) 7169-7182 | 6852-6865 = -1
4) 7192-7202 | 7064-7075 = -72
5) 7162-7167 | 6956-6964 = 9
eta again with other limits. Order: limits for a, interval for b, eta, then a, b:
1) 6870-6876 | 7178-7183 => 30.1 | 14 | 16.2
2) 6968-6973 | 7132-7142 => 35.3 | 23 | 12.1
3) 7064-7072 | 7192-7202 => 27.9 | 18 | 9.7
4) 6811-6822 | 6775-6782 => 36.3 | 14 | 22.0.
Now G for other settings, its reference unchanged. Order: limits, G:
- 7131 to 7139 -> 7131.50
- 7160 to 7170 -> 7167.71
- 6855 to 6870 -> 6865.63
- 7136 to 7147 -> 7143.00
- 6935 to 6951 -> 6946.73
